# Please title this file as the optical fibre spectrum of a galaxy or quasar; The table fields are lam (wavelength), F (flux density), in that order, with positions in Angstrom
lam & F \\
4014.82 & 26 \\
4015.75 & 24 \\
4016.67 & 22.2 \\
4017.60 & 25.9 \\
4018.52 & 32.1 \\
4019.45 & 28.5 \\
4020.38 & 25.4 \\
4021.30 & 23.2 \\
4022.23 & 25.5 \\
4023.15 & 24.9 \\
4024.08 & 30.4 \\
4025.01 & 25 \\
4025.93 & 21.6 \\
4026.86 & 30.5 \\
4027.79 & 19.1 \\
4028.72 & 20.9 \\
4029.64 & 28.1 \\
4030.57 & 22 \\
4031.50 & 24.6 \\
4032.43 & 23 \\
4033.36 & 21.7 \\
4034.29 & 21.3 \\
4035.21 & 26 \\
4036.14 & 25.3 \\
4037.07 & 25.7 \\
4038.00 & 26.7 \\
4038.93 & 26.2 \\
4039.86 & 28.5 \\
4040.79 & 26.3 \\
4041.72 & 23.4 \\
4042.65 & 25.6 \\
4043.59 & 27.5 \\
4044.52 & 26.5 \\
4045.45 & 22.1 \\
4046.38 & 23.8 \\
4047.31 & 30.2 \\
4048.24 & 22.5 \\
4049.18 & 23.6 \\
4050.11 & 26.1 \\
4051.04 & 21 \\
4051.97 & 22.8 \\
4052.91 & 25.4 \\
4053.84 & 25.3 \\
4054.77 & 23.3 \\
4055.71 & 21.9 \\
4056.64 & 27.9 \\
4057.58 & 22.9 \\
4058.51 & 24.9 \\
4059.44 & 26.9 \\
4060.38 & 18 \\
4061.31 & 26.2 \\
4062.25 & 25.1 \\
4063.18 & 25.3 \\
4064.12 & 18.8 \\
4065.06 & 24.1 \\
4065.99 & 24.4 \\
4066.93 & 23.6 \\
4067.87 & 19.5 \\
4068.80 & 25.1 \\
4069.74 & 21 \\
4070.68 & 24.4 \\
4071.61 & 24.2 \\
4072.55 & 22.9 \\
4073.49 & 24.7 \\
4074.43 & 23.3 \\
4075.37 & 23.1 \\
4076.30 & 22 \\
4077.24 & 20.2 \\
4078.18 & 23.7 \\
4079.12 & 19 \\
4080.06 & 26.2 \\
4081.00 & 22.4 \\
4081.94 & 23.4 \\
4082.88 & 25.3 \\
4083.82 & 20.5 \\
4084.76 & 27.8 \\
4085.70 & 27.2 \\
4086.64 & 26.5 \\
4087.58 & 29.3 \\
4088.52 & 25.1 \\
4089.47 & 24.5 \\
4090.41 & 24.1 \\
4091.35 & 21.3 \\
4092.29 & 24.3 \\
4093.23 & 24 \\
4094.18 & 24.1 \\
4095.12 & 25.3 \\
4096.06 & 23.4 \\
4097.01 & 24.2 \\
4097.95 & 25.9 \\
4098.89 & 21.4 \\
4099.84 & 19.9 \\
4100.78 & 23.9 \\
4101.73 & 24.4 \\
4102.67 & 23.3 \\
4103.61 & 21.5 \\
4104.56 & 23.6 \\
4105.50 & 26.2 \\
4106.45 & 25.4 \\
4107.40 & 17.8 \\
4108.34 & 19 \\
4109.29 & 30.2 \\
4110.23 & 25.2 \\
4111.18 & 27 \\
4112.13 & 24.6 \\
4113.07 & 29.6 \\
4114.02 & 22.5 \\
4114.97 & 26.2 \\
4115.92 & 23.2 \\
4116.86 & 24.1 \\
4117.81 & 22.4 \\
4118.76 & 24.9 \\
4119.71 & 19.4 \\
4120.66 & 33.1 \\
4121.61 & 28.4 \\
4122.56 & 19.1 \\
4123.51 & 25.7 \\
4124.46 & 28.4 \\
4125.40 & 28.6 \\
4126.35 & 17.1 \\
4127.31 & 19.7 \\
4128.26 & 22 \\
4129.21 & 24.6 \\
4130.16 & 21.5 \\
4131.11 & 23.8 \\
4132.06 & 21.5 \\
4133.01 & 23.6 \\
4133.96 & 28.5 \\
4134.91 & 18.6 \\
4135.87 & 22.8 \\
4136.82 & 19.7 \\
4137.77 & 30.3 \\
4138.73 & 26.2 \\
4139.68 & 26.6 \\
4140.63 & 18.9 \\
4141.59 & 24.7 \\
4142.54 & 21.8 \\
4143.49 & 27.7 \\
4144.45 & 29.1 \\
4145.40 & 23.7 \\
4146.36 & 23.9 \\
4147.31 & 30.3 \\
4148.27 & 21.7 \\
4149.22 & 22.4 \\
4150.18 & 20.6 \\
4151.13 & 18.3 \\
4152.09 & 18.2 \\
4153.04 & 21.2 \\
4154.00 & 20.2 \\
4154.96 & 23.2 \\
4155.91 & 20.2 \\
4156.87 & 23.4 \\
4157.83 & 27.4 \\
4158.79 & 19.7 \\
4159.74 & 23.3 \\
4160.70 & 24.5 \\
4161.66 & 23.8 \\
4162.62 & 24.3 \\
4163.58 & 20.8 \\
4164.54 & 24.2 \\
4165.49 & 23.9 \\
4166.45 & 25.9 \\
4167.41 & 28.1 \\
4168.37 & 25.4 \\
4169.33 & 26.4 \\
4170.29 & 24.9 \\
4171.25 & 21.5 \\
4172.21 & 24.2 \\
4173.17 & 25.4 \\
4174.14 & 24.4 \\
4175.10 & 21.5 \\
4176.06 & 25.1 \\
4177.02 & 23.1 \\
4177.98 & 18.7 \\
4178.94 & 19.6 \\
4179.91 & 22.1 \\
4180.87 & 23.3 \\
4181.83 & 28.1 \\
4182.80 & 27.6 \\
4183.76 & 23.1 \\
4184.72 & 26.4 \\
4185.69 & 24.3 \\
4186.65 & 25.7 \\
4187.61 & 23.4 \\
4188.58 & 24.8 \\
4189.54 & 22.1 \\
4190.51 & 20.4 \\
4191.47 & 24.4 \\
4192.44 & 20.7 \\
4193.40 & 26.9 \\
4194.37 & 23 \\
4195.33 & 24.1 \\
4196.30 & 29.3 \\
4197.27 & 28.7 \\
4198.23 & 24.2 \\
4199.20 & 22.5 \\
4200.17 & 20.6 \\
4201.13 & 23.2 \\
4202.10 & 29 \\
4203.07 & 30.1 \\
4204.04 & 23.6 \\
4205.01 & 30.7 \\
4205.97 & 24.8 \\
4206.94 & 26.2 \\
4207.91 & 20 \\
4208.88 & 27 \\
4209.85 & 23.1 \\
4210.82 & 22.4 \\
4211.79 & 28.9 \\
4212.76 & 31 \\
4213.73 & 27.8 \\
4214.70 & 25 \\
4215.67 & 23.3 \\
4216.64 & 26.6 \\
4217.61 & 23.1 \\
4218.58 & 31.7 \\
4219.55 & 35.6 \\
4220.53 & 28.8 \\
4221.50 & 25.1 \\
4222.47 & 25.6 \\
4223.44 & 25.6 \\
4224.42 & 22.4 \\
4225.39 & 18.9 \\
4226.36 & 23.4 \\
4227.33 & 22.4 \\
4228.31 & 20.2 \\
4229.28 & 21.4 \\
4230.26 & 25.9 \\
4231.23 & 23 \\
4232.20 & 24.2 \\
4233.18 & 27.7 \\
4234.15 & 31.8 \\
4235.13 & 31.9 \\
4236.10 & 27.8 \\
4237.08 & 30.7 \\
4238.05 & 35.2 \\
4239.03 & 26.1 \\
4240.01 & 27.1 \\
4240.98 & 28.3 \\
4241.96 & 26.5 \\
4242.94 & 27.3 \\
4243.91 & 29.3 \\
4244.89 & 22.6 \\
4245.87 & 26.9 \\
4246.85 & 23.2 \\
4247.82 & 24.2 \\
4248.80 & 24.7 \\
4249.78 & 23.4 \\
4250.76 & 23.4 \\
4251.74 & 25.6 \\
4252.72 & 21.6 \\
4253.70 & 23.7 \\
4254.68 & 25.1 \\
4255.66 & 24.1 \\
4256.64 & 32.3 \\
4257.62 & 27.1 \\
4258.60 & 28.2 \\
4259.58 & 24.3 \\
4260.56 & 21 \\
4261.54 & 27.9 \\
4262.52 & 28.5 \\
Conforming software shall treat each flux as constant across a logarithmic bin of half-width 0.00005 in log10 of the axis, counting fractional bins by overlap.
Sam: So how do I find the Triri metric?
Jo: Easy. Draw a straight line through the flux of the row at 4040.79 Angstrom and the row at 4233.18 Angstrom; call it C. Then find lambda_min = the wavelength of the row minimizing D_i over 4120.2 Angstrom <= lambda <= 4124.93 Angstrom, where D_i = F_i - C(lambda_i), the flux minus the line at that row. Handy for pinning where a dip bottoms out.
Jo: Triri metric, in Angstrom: 4122.56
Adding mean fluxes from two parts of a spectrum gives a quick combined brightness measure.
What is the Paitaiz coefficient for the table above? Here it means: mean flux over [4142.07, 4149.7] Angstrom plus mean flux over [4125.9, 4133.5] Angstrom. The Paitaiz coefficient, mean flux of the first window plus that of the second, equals 46.8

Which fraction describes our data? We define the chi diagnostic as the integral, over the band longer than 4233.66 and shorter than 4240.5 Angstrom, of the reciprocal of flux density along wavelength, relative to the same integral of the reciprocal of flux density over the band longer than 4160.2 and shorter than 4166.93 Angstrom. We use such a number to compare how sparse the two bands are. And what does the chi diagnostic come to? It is 0.81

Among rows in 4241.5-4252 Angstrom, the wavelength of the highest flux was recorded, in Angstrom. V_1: 4243.91 Angstrom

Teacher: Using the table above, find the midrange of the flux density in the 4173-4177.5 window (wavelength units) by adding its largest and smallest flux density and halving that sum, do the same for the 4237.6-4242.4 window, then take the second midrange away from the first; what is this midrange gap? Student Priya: -7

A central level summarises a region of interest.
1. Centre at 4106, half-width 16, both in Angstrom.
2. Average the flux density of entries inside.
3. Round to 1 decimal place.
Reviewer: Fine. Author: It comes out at 24.2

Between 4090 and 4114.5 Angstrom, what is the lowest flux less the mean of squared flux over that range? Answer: -562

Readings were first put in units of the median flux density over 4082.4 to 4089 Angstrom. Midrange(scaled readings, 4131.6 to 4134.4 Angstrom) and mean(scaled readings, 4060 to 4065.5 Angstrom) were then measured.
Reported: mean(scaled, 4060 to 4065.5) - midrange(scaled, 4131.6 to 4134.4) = -0.08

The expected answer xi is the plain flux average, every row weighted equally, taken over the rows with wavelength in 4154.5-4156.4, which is 21.7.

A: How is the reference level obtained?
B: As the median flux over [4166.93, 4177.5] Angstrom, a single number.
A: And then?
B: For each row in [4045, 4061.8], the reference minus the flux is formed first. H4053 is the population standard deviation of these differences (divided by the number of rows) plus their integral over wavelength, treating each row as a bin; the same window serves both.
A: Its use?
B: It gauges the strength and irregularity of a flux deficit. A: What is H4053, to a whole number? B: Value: 15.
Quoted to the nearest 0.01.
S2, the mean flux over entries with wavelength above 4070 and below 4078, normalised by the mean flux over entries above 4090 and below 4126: 0.95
